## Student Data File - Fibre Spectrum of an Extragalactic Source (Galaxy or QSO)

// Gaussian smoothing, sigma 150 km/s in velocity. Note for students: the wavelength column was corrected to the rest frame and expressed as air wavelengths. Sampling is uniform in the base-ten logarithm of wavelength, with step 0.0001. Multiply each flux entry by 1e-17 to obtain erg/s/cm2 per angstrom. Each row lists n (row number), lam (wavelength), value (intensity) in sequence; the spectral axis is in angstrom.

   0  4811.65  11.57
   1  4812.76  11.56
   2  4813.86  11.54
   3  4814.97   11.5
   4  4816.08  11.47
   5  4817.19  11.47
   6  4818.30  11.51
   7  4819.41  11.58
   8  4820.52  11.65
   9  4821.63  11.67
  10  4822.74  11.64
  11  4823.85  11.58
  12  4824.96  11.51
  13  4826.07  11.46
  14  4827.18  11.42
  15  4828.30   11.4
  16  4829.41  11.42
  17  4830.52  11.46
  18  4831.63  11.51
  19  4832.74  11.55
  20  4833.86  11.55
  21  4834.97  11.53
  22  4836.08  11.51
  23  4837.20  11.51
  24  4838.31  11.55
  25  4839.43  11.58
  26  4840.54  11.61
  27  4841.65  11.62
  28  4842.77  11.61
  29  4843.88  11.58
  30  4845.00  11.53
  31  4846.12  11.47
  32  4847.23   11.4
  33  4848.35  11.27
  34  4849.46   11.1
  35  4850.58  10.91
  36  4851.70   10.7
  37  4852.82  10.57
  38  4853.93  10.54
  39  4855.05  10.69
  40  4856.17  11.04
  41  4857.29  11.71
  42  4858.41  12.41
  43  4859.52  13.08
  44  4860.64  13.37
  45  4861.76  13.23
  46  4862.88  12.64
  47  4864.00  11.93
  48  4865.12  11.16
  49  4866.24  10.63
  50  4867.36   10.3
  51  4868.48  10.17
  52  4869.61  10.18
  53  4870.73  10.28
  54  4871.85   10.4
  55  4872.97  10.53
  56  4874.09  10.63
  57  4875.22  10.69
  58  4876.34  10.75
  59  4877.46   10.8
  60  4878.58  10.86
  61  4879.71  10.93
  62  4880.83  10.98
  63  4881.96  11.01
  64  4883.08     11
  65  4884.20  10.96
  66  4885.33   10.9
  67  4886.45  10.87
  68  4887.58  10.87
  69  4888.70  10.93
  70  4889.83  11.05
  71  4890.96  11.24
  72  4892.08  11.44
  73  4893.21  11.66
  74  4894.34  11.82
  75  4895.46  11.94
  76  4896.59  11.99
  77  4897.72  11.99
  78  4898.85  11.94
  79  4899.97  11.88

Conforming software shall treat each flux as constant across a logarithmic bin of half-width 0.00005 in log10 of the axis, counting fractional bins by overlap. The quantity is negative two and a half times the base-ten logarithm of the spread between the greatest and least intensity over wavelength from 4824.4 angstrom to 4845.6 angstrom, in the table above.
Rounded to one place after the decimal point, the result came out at 1.6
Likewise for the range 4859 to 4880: -1.3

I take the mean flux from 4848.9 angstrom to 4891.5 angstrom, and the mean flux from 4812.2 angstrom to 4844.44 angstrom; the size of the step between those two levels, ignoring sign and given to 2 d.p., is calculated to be 0.43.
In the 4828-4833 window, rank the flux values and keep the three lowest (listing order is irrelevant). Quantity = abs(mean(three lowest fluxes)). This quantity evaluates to 11.4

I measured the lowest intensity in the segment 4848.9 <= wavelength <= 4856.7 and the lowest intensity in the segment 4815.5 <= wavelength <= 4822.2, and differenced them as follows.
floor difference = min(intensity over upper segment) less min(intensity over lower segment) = -0.93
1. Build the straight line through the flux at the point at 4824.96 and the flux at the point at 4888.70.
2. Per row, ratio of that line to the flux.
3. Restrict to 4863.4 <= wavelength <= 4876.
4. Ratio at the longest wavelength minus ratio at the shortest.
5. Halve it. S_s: 0.049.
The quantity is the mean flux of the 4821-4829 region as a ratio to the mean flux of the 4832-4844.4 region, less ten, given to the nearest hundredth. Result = -9.00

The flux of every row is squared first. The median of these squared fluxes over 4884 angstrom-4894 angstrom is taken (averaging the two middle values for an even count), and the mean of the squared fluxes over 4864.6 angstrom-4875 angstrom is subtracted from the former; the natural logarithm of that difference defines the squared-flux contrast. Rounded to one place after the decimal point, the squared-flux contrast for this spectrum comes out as 2.3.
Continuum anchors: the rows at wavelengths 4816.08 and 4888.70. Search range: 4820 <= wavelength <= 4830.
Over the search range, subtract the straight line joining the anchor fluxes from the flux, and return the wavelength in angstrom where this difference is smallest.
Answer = 4828.30 angstrom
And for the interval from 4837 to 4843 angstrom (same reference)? 4837.20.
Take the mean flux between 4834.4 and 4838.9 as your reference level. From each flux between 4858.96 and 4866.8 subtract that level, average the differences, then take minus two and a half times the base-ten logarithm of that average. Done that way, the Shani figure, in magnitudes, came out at 0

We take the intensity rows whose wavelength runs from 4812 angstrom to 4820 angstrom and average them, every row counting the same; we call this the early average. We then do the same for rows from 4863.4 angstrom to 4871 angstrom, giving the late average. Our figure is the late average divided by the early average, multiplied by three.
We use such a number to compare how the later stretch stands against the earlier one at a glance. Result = 2.78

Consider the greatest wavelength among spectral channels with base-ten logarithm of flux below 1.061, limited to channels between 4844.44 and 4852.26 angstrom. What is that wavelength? 4851.70 angstrom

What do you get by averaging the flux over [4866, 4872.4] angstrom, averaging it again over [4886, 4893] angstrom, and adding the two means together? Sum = 21.4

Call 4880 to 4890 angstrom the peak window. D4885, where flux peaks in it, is 4889.83 angstrom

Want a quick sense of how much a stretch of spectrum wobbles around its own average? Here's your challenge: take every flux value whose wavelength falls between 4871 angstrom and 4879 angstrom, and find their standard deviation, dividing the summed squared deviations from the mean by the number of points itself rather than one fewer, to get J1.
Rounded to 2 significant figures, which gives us 0.15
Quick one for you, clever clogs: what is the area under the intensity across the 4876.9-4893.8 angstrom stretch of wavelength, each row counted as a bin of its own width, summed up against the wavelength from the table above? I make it 186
